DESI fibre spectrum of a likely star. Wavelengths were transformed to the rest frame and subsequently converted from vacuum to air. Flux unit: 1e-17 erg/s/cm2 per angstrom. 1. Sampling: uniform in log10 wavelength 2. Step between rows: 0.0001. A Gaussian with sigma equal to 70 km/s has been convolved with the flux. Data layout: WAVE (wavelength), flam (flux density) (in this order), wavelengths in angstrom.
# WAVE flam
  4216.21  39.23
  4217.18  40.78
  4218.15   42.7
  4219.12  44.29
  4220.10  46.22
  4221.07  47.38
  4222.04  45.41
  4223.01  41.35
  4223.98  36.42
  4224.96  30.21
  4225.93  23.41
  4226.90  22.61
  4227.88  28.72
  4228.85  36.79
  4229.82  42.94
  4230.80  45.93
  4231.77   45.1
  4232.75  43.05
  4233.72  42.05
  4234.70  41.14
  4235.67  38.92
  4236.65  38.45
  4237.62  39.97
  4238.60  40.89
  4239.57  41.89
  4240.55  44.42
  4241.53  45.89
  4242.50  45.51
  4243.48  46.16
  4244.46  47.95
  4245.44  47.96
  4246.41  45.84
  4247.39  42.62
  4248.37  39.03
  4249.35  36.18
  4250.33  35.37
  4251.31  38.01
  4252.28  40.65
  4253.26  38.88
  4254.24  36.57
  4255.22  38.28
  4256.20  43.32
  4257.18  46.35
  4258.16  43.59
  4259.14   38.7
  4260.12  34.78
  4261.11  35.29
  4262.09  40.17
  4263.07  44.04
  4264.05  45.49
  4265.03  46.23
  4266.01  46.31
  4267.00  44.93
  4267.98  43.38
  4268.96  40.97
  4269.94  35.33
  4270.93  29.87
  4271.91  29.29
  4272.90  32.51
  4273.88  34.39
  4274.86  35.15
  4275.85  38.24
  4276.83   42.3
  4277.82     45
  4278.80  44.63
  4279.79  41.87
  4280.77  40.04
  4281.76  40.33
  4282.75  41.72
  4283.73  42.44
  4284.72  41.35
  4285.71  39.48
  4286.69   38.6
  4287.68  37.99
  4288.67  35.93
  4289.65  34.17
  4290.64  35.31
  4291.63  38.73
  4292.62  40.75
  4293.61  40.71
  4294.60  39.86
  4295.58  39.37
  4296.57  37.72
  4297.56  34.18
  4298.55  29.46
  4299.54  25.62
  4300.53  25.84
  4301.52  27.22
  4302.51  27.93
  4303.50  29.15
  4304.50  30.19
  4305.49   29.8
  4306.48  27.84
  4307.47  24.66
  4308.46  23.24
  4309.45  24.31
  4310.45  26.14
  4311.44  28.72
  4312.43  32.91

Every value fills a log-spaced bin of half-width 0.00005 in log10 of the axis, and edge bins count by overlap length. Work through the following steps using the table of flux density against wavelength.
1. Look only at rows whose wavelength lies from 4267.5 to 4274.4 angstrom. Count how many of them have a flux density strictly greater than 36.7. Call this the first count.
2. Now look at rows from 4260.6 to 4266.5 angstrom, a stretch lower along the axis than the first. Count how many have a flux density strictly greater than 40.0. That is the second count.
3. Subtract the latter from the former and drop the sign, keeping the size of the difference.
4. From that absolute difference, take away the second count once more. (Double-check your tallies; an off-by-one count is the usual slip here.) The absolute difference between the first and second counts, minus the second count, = -2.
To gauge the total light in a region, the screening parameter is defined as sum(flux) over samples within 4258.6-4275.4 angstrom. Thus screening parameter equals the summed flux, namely 657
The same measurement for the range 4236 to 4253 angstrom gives 717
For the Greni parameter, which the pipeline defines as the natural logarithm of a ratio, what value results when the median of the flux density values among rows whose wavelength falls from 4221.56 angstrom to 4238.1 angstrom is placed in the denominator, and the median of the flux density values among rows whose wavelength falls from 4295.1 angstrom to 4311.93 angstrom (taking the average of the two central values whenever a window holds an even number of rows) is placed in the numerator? -0.36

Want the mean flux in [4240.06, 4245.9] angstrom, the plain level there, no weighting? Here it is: 46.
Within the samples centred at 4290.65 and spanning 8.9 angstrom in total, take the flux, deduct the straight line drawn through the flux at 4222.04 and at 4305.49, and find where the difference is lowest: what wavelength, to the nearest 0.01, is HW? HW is 4289.65 angstrom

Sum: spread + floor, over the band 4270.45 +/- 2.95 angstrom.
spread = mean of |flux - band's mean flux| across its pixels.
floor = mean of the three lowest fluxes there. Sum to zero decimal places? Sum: 35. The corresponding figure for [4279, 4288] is 40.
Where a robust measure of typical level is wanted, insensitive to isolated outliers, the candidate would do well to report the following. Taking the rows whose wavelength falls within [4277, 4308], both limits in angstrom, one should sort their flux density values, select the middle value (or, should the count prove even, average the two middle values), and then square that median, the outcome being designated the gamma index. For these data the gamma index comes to 1443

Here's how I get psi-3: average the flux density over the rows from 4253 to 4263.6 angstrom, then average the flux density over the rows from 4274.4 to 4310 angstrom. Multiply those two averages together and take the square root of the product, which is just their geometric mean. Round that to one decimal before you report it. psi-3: 37.6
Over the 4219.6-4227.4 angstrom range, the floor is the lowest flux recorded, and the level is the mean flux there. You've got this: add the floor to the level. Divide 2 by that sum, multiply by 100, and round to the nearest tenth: 3.4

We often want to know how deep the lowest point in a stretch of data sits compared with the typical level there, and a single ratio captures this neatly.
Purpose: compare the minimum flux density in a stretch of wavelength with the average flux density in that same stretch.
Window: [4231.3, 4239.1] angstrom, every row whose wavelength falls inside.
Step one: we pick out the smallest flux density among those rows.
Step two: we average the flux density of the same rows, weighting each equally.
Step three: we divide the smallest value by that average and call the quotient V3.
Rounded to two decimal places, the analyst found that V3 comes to 0.93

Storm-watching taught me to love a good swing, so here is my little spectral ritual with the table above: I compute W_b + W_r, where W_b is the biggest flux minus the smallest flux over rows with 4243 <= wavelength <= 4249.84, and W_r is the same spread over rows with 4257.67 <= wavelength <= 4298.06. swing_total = 29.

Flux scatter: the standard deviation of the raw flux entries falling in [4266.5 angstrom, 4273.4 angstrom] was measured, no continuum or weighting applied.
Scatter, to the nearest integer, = 6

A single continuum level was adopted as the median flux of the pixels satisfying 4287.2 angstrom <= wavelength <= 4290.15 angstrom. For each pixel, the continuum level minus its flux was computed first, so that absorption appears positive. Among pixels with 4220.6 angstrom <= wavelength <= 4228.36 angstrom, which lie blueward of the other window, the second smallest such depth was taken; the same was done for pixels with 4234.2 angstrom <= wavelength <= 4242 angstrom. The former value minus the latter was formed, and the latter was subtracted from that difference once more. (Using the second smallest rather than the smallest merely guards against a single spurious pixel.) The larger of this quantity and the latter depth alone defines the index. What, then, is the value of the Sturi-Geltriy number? 7.5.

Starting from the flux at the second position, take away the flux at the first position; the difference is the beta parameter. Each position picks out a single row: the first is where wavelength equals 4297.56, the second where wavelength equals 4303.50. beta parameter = -5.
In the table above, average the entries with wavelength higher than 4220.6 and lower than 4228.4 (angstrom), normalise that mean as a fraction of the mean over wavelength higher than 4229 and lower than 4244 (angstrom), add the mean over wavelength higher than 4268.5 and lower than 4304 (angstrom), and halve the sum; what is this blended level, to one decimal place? 18.6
